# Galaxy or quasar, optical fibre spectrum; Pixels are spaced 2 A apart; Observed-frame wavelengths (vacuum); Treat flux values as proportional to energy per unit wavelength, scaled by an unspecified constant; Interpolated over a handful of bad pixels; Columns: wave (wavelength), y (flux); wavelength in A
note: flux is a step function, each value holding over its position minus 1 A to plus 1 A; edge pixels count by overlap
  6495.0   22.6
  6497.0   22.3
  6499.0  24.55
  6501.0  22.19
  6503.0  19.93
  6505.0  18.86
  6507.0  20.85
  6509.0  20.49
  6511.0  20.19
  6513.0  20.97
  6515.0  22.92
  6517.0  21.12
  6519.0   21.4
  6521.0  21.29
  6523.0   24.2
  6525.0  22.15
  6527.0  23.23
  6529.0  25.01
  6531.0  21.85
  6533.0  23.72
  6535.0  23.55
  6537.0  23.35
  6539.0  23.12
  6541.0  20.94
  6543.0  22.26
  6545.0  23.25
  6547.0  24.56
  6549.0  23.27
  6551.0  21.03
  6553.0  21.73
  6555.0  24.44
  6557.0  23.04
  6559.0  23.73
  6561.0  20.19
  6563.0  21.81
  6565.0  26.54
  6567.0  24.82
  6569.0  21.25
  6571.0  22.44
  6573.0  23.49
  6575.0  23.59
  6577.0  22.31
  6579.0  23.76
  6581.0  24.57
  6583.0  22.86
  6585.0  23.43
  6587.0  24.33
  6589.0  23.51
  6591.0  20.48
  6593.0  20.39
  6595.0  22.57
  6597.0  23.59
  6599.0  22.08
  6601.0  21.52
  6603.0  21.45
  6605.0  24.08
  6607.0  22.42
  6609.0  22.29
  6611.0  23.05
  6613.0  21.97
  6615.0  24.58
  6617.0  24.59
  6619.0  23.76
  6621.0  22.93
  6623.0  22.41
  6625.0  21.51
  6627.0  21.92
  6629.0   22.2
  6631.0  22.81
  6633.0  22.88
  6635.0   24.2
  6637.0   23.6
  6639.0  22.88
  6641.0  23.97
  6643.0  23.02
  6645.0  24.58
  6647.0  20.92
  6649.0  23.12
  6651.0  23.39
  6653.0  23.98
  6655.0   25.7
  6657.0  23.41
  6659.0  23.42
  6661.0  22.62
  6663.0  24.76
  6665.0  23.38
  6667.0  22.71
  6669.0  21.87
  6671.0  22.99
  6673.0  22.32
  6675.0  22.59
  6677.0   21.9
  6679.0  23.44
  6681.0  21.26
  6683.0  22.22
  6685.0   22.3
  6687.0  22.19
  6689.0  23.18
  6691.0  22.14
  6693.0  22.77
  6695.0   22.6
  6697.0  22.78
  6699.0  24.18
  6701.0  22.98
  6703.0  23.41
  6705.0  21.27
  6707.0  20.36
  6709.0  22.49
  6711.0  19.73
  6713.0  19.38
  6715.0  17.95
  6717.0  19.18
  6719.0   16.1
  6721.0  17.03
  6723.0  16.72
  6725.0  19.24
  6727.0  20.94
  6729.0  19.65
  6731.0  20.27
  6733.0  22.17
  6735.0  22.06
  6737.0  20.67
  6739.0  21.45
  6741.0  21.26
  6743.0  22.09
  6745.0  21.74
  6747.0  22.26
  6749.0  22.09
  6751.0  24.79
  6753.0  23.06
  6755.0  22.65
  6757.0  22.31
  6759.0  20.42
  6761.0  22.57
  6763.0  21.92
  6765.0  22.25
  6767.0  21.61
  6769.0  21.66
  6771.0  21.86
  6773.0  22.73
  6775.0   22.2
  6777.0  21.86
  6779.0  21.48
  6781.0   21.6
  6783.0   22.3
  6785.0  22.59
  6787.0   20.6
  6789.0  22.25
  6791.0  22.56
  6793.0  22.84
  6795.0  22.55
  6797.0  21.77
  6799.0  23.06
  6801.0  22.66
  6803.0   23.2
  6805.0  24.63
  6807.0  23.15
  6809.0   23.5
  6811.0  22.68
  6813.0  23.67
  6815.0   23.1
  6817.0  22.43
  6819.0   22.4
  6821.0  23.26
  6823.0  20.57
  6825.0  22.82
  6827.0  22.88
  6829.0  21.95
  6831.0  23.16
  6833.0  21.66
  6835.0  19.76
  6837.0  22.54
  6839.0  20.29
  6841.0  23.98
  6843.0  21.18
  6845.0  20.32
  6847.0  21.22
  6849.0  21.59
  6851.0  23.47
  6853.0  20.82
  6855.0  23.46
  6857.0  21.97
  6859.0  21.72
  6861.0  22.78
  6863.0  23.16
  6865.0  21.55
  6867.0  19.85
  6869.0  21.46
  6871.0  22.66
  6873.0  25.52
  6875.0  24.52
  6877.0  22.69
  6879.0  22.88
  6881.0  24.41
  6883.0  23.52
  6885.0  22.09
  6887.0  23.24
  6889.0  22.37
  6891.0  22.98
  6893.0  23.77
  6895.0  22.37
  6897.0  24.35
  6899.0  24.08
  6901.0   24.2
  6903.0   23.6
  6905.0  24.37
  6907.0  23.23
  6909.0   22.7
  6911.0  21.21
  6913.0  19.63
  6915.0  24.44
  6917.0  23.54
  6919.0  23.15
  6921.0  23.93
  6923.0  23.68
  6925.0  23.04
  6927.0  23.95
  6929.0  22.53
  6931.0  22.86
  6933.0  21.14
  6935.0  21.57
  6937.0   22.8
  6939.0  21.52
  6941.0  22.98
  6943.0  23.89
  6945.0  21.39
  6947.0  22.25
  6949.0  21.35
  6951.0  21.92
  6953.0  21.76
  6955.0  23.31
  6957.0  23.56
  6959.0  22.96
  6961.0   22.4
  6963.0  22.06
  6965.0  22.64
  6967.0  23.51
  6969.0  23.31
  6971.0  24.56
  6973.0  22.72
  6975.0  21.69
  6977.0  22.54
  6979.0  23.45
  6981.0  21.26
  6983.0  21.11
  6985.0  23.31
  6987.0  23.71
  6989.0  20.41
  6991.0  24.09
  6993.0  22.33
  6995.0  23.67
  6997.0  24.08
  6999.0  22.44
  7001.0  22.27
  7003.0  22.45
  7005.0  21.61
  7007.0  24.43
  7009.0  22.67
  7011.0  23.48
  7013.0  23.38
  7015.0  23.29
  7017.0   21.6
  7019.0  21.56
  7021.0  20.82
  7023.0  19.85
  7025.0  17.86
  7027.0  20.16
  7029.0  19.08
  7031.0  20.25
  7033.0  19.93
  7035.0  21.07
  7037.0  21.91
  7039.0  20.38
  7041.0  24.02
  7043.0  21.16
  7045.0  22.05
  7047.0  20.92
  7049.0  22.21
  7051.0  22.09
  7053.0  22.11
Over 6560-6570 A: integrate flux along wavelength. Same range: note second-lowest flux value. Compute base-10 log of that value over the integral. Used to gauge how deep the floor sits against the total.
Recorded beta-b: -1.03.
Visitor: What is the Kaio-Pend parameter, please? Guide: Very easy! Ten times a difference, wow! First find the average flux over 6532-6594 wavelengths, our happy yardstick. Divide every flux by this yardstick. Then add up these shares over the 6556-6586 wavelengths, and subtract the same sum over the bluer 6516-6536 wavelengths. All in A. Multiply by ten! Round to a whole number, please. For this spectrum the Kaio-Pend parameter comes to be 52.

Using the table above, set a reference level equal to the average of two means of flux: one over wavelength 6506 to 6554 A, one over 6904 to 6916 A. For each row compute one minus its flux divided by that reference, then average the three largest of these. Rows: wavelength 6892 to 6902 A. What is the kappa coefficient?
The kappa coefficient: -0.04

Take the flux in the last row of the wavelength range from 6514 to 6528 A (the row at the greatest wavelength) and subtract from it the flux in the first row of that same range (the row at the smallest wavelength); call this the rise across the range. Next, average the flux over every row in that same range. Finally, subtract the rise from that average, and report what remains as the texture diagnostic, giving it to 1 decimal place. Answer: 22.0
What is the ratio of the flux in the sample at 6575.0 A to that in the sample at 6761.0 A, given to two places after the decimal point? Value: 1.05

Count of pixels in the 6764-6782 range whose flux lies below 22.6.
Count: 8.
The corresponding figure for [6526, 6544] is 3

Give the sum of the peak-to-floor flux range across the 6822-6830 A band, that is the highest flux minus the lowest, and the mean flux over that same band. 24.4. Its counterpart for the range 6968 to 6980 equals 25.9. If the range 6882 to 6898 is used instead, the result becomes 25.3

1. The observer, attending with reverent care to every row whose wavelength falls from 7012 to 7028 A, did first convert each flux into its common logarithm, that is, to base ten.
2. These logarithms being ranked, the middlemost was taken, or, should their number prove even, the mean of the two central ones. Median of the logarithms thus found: 1.326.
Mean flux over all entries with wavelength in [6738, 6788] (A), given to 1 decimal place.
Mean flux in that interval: 22.1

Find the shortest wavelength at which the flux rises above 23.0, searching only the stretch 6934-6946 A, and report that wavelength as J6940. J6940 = 6943.0 A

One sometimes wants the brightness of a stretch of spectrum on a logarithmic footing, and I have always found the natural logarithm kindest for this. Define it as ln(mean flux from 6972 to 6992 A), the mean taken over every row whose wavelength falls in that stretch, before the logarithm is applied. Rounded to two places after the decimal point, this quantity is 3.11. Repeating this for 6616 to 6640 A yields 3.13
